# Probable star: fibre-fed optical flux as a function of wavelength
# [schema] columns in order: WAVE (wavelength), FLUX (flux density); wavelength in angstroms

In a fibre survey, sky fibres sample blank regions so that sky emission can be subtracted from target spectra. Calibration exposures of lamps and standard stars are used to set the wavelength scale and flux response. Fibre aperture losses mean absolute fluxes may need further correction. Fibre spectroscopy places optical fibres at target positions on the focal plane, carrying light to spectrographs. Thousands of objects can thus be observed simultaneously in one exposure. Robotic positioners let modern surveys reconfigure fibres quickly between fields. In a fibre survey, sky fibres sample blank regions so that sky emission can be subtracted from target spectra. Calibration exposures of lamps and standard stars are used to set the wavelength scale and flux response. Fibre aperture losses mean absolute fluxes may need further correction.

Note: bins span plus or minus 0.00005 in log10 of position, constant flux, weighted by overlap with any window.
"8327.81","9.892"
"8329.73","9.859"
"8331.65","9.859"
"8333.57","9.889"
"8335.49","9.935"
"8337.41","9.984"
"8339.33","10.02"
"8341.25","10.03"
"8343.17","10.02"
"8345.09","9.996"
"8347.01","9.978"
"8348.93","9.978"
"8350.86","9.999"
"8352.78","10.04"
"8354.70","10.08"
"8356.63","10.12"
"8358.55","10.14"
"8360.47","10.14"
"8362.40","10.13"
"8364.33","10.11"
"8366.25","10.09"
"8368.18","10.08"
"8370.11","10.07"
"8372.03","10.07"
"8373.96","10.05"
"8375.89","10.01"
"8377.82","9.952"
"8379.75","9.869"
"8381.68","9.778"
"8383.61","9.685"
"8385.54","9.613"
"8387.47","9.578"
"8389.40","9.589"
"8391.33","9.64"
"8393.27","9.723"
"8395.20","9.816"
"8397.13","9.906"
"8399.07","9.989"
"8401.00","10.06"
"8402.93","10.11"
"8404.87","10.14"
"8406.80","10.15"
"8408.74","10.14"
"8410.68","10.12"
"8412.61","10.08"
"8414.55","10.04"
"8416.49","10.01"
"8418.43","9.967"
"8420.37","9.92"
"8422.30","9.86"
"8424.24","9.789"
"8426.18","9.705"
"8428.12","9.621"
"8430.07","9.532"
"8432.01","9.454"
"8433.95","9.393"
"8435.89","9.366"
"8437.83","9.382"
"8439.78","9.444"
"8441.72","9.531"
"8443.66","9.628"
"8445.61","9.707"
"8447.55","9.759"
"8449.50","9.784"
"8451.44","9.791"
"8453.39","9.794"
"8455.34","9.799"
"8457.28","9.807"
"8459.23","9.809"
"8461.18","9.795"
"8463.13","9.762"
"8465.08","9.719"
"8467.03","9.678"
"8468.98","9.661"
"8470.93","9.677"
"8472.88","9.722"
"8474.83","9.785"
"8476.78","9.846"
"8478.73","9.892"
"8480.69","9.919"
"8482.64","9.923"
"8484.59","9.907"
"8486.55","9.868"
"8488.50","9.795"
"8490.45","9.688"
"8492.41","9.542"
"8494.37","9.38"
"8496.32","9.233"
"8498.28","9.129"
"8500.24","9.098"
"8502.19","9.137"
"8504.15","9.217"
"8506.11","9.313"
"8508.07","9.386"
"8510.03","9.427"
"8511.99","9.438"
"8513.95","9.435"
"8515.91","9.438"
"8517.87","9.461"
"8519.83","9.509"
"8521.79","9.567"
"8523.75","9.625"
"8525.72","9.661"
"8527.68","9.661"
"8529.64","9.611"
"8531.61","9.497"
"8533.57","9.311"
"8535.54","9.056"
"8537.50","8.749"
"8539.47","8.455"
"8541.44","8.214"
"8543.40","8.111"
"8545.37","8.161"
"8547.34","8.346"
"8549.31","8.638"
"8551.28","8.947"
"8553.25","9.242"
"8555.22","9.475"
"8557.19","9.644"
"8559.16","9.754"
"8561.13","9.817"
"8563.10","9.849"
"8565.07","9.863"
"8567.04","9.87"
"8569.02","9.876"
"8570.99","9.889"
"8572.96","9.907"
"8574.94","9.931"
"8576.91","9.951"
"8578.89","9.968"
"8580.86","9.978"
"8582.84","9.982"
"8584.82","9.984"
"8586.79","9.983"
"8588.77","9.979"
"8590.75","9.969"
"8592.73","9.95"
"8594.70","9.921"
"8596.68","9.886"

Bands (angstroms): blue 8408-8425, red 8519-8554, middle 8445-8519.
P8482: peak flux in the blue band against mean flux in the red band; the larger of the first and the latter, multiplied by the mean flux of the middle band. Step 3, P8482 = 97.5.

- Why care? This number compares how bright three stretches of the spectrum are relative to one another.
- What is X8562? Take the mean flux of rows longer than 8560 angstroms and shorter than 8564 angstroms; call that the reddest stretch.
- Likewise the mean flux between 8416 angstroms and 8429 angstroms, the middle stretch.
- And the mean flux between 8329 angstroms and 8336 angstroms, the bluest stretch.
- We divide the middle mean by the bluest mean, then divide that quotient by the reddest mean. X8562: 0.101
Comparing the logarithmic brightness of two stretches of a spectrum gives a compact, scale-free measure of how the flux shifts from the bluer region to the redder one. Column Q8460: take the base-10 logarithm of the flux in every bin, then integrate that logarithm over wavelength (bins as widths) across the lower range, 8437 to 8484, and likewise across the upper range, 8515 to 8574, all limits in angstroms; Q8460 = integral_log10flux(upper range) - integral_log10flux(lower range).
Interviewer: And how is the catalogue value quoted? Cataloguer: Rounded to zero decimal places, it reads 11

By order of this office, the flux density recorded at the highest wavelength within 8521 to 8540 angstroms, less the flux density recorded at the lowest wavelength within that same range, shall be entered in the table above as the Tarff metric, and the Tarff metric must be -1.1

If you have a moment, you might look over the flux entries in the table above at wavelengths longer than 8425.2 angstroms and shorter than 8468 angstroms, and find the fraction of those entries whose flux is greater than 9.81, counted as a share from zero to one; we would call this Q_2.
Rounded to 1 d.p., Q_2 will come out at 0.0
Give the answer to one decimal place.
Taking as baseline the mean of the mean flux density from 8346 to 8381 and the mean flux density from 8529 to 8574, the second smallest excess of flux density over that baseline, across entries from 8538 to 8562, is -1.5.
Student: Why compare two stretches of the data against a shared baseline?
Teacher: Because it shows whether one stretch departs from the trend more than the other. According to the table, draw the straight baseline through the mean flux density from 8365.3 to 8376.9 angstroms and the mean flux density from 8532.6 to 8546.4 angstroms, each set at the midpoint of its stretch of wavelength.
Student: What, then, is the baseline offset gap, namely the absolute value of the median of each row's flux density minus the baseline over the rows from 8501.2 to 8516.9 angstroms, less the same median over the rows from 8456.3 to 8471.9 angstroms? 0.1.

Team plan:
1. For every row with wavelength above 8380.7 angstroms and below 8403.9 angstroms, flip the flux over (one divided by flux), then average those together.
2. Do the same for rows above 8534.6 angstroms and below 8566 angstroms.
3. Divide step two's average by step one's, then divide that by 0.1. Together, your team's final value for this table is 10.9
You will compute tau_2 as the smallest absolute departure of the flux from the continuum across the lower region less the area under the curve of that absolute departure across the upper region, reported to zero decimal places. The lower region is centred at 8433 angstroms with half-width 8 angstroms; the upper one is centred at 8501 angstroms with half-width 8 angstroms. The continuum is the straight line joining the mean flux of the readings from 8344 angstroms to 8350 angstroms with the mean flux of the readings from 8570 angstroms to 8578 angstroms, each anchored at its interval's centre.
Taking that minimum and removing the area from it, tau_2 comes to -11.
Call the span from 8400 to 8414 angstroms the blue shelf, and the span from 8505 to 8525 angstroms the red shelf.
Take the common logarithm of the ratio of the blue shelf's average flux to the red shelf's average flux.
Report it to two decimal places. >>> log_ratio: 0.03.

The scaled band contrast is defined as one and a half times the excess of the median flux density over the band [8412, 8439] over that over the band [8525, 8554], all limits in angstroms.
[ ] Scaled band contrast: 1.20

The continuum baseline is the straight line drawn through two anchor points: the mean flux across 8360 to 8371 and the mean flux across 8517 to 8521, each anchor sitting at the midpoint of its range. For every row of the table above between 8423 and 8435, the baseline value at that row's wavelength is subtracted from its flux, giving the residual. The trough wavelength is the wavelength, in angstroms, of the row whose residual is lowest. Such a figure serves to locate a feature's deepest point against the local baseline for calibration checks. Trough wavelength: 8433.95 angstroms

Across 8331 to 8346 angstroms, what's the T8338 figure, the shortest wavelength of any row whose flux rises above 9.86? 8333.57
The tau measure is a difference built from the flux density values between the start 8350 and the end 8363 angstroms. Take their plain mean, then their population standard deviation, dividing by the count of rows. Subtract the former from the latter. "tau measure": -10.0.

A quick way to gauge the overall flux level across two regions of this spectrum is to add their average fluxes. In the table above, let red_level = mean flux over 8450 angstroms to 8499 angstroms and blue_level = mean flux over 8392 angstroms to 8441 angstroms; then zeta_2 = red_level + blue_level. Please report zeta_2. 19.5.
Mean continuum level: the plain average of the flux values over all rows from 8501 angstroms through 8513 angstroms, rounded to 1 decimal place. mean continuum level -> 9.3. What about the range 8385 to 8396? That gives 9.7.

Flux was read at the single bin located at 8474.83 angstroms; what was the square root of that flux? 3.13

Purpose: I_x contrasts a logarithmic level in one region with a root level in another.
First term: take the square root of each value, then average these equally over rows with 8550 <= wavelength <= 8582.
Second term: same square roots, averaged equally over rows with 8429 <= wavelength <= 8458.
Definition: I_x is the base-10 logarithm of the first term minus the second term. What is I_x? -2.61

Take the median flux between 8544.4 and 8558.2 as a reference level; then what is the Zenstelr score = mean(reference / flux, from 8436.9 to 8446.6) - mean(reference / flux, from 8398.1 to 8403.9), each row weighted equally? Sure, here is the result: 0.048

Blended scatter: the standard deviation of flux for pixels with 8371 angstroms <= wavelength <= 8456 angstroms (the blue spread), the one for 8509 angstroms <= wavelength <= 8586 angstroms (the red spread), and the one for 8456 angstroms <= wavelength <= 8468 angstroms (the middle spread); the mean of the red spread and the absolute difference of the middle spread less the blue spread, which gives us 0.37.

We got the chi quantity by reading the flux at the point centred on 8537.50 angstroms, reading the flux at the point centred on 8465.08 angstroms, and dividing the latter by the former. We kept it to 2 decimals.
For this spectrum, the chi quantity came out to 1.11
